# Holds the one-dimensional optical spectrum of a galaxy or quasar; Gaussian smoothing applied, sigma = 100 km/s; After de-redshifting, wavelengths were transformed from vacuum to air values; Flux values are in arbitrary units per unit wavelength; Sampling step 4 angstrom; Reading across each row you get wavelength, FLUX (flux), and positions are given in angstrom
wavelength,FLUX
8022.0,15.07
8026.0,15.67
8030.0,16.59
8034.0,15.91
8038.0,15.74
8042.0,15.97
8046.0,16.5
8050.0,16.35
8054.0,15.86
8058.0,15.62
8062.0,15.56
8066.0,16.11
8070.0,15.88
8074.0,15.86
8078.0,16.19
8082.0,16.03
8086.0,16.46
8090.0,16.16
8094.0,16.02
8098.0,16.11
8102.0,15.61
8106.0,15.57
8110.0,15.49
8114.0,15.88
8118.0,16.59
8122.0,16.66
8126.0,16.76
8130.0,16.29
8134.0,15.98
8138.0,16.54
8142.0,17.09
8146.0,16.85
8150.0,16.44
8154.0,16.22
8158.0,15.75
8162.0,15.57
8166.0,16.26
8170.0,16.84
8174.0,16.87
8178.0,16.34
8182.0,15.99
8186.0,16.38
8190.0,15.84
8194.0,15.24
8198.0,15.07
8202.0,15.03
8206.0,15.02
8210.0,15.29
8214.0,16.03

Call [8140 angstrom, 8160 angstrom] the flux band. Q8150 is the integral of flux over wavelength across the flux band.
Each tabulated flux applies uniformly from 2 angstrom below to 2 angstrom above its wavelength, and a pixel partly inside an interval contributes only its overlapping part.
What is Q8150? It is 329.4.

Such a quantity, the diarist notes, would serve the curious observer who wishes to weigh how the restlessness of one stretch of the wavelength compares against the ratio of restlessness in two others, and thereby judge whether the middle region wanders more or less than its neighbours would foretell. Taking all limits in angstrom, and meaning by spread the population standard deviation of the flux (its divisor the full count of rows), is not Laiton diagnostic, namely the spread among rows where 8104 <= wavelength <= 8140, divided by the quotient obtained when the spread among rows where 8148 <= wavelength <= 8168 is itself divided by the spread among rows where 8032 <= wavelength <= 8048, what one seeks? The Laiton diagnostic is 0.39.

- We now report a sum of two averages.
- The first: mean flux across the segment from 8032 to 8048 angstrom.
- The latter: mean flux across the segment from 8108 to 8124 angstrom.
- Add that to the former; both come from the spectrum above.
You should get 32.2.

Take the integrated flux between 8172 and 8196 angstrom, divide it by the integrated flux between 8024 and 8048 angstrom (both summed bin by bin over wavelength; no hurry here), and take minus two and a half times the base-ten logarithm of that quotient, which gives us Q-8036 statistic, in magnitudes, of 0.00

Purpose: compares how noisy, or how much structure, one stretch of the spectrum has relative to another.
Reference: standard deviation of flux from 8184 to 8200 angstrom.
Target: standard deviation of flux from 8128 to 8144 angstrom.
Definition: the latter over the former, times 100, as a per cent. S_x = 79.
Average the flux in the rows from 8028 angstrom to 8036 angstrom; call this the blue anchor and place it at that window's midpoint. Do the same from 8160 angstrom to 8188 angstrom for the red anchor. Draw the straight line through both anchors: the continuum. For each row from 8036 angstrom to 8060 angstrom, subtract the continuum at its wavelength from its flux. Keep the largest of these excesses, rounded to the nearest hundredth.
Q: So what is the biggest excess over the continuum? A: 0.24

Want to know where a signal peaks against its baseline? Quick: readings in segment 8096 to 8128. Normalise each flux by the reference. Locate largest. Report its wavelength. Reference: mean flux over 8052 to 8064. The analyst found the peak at 8126.0 angstrom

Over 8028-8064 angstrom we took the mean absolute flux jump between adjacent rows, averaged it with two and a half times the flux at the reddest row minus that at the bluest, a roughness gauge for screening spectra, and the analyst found -1.1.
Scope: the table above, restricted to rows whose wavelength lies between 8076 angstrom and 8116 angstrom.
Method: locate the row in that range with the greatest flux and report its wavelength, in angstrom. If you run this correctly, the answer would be 8086.0 angstrom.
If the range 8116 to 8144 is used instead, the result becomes 8142.0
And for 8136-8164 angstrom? 8142.0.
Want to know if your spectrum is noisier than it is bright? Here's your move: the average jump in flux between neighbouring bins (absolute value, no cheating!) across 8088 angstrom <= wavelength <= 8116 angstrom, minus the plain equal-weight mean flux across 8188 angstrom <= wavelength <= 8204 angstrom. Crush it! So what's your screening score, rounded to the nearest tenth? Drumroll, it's -15.1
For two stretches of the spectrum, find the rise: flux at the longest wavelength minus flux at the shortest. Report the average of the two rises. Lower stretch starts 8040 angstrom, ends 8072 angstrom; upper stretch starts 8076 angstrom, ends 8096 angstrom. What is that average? -0.13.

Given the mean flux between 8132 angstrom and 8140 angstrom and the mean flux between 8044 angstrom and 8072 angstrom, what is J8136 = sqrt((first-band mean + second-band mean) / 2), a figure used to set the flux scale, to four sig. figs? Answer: 4.015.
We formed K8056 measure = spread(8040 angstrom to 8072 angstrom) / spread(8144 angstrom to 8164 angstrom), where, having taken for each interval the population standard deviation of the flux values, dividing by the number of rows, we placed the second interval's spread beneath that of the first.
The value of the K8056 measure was 0.66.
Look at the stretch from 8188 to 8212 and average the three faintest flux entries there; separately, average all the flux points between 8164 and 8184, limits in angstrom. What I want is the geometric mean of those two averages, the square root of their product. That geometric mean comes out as 15.73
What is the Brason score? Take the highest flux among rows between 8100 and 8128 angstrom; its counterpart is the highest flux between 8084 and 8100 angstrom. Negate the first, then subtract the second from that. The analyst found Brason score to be -33.2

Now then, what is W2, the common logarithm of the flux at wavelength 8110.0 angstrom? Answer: 1.19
